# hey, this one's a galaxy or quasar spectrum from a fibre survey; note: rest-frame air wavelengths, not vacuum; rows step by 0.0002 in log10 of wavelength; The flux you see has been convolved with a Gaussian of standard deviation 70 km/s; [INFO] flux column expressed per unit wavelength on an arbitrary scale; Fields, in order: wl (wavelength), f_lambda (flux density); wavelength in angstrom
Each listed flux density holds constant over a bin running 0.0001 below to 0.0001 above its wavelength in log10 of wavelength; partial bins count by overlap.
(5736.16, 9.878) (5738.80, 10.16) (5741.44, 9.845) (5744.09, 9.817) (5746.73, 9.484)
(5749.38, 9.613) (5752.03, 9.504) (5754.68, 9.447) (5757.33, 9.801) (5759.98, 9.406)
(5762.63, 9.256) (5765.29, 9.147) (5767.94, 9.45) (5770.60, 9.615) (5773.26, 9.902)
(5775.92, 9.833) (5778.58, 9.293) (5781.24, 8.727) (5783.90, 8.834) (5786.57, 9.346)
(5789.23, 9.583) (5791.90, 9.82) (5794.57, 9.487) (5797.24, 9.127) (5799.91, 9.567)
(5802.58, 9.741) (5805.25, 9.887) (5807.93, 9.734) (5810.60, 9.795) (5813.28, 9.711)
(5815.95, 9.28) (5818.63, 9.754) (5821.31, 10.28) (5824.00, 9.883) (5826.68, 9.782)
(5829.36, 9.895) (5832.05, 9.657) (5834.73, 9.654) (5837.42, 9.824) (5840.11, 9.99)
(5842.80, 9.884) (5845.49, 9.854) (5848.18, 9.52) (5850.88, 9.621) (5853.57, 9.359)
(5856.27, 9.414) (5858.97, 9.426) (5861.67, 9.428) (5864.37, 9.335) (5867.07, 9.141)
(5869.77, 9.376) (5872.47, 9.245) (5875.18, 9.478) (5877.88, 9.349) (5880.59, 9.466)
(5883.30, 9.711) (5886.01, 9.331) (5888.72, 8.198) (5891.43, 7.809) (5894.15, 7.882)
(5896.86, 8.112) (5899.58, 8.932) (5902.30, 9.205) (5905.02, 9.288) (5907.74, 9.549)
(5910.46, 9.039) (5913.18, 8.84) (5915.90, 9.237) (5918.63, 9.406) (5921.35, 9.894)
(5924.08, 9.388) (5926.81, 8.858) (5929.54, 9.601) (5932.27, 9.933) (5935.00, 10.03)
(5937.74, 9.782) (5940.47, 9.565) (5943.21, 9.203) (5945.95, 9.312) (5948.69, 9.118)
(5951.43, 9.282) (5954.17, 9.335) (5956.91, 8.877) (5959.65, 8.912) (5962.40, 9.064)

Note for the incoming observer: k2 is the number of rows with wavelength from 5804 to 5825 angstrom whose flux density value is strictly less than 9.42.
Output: 1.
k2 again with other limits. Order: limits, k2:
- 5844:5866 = 3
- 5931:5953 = 4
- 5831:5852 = 0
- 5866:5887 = 5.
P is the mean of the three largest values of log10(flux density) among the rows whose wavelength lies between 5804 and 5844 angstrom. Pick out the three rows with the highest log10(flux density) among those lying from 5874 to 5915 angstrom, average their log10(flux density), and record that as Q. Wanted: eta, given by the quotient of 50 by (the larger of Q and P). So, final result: 49.9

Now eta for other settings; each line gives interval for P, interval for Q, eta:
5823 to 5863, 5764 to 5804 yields 50.2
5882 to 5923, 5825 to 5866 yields 50.2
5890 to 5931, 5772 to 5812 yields 50.3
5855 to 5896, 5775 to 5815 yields 50.3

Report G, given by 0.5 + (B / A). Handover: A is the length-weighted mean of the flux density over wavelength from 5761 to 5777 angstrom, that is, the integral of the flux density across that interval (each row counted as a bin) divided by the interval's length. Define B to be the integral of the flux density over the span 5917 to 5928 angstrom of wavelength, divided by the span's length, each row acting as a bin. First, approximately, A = 9.53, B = 9.39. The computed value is 1.49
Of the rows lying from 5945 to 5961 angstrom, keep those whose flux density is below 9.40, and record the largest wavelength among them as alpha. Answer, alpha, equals 5959.65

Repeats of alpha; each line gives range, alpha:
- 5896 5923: 5915.90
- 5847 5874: 5872.47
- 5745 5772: 5765.29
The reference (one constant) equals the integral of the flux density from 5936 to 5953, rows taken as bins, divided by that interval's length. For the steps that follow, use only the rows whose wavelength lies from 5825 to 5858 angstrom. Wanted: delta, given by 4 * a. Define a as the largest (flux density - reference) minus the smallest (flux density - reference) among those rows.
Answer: 3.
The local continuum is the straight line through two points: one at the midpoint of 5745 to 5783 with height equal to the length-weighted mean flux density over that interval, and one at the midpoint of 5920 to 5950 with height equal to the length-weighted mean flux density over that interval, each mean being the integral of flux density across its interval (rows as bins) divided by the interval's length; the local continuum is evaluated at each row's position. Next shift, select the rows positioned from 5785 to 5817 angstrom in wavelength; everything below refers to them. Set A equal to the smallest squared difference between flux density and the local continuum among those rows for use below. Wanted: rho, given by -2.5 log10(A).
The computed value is 9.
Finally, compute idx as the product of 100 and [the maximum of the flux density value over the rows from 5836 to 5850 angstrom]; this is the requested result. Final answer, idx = 999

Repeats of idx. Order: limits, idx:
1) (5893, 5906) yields 929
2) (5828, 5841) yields 999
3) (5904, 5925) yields 989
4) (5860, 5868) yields 943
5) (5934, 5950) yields 1003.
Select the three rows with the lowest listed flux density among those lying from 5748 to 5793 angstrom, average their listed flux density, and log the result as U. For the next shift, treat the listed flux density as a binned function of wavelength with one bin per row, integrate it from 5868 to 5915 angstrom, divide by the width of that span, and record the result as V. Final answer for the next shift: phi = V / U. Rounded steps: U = 8.90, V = 8.99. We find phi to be 1.01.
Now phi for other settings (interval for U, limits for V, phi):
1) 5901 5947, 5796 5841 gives 1.09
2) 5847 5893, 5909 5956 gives 1.12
